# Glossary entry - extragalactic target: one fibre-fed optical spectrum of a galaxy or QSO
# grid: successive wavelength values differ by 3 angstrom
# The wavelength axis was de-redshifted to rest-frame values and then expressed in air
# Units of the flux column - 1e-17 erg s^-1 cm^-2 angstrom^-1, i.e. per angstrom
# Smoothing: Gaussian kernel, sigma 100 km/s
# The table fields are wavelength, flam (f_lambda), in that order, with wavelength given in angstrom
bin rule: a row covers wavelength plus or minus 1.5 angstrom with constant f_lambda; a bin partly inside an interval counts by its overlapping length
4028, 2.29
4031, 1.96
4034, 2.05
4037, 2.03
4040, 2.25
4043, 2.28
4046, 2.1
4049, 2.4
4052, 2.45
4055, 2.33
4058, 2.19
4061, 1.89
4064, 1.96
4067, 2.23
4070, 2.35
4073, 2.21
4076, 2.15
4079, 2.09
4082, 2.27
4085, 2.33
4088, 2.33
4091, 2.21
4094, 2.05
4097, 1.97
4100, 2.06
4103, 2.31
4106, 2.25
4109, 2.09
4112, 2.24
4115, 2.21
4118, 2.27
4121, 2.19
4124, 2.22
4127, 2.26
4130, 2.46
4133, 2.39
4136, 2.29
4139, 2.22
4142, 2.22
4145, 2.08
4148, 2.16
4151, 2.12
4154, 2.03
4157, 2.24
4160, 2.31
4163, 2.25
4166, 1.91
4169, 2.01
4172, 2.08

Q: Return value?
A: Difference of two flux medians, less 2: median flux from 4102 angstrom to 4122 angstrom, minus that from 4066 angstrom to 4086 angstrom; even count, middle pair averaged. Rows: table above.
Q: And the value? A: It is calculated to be -1.99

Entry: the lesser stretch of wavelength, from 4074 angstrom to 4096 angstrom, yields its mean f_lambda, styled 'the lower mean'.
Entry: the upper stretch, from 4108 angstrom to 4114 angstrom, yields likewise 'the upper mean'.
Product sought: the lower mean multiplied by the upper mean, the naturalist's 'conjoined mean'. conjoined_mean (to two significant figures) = 4.8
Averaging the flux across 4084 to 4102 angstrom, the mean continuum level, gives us 2.16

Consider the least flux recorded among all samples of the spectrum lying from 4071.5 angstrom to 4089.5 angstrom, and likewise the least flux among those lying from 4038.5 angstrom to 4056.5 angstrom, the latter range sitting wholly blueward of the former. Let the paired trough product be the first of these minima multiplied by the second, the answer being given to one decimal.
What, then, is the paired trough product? 4.4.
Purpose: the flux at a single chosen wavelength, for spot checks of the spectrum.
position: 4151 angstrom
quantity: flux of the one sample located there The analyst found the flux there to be 2.12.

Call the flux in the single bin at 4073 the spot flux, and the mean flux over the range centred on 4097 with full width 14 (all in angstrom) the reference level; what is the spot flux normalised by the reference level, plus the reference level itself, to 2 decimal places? 3.16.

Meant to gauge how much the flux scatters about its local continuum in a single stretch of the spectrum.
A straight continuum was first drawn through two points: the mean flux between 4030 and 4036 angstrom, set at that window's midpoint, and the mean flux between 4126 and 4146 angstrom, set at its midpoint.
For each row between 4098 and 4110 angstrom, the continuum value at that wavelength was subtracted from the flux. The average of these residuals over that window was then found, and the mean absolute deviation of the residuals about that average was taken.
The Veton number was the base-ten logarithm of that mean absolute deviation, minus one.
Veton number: -1.99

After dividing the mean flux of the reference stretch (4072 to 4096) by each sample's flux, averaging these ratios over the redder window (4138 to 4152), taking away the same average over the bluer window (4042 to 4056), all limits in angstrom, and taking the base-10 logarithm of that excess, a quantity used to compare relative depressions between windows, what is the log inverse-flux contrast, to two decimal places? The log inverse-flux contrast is -1.19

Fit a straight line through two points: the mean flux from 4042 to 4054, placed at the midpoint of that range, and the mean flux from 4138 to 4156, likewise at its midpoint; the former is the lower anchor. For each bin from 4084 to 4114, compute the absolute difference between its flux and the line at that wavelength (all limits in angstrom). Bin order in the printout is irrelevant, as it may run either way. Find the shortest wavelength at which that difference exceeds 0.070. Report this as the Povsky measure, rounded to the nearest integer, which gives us 4085 angstrom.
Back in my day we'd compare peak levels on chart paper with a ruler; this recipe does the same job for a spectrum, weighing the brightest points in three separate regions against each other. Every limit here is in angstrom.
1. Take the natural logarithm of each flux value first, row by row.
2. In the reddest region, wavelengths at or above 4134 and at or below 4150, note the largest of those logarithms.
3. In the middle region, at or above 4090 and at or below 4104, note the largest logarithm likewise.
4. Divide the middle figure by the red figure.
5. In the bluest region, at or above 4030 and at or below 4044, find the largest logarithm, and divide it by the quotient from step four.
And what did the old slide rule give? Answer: 0.82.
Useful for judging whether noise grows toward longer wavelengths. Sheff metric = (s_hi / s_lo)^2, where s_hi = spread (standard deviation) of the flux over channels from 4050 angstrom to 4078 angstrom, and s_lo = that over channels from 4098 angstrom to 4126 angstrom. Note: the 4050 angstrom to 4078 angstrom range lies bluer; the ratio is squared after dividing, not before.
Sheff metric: 4.9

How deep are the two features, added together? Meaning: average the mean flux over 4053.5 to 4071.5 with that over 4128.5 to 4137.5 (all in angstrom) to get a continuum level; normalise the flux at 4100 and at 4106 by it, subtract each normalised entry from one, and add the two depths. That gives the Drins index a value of 0.10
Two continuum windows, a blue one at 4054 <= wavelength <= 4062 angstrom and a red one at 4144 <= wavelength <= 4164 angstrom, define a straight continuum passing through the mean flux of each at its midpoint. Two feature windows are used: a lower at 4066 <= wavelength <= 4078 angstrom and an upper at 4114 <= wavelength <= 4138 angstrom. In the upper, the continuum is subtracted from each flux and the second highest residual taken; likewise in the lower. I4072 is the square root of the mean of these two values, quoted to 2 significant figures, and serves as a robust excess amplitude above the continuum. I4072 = 0.40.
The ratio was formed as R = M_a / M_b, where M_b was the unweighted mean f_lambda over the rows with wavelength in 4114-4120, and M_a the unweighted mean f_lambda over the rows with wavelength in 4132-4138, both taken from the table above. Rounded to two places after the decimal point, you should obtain 1.04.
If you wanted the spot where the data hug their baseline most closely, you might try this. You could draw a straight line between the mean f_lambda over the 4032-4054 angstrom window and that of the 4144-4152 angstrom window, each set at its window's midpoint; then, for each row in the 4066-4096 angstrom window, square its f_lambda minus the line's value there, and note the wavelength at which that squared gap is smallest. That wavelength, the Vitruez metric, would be 4073 angstrom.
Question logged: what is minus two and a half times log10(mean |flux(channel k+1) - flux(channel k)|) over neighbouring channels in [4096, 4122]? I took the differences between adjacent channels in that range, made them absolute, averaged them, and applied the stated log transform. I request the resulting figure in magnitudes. 2.4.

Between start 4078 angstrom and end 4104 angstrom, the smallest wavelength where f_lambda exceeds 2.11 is 4082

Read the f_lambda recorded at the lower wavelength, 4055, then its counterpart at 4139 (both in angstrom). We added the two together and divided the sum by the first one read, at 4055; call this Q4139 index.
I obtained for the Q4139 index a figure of 1.95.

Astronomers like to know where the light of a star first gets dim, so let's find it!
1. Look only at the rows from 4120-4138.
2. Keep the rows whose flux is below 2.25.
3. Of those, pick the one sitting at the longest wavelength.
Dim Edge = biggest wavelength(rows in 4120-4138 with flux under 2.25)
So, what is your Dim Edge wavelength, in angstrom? 4124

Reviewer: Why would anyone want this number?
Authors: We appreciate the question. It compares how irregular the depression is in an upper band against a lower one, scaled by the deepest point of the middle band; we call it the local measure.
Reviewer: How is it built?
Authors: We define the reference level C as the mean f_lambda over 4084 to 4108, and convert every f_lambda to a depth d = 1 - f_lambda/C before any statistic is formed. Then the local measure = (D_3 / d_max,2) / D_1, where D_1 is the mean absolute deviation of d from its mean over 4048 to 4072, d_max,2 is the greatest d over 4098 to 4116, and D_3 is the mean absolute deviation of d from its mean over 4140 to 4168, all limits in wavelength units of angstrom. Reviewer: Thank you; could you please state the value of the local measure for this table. 11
